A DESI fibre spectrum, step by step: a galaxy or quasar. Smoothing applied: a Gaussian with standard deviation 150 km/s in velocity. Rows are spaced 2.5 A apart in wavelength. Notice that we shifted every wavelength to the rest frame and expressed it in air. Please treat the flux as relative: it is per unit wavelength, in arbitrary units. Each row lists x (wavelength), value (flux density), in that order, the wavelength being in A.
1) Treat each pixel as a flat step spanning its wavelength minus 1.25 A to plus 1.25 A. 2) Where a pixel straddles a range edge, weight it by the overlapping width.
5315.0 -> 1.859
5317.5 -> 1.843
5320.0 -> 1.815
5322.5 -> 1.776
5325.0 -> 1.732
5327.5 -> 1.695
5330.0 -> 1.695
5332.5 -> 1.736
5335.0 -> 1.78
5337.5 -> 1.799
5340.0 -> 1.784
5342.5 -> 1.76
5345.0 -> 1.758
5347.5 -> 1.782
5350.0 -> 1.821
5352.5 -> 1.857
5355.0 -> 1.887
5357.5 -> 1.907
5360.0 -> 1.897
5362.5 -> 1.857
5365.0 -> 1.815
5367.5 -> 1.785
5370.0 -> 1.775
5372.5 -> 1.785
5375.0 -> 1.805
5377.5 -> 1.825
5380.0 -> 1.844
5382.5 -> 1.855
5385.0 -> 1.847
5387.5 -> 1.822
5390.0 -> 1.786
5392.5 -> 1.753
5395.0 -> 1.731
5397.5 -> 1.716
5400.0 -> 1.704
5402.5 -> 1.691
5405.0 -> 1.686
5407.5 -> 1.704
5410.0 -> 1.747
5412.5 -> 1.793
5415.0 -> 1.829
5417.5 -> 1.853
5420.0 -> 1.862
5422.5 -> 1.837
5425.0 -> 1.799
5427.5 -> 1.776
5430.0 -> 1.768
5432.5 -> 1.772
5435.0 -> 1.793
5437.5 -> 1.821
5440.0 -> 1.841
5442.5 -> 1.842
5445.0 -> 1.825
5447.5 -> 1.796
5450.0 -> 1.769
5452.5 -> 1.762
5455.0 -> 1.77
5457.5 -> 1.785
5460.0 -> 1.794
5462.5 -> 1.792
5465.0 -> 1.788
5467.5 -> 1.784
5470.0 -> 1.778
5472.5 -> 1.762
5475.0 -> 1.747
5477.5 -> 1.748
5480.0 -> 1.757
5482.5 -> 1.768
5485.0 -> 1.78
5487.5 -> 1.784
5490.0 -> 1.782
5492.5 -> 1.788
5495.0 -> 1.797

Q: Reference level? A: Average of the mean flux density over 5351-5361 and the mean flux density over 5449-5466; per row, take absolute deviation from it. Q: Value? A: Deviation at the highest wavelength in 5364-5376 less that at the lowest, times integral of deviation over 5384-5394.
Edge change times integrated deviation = 0.00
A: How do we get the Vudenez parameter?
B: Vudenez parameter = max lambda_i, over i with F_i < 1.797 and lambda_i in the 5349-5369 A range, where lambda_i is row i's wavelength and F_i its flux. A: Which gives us 5367.5 A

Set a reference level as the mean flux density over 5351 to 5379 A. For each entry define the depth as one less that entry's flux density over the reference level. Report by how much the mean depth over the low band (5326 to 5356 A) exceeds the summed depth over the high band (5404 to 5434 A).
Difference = -0.30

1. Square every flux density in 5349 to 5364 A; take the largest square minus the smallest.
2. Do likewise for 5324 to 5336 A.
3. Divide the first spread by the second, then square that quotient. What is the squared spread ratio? 1.2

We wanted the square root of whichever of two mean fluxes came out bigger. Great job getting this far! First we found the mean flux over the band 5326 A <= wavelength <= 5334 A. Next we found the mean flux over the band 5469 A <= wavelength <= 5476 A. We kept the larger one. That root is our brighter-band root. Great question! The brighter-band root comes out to 1.33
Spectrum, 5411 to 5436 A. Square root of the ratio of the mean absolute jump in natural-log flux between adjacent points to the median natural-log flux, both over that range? 0.14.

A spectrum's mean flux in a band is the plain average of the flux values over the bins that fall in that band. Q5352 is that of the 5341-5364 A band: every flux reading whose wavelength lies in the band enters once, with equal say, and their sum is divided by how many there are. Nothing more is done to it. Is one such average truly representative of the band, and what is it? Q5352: 1.84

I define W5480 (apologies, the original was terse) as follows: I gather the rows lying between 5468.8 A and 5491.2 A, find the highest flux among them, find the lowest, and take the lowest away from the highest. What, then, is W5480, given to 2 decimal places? 0.04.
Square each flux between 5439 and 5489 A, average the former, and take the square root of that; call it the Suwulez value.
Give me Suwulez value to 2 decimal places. 1.78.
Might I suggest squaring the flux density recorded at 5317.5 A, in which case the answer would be 3.4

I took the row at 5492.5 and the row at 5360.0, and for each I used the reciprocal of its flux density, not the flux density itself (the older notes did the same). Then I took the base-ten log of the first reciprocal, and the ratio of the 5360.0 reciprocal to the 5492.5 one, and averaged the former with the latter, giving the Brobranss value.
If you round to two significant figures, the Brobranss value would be 0.35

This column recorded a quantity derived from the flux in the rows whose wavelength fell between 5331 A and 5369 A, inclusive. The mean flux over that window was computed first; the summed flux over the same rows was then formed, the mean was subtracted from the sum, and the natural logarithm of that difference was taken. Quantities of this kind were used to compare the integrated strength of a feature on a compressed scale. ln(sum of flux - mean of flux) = 3.24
